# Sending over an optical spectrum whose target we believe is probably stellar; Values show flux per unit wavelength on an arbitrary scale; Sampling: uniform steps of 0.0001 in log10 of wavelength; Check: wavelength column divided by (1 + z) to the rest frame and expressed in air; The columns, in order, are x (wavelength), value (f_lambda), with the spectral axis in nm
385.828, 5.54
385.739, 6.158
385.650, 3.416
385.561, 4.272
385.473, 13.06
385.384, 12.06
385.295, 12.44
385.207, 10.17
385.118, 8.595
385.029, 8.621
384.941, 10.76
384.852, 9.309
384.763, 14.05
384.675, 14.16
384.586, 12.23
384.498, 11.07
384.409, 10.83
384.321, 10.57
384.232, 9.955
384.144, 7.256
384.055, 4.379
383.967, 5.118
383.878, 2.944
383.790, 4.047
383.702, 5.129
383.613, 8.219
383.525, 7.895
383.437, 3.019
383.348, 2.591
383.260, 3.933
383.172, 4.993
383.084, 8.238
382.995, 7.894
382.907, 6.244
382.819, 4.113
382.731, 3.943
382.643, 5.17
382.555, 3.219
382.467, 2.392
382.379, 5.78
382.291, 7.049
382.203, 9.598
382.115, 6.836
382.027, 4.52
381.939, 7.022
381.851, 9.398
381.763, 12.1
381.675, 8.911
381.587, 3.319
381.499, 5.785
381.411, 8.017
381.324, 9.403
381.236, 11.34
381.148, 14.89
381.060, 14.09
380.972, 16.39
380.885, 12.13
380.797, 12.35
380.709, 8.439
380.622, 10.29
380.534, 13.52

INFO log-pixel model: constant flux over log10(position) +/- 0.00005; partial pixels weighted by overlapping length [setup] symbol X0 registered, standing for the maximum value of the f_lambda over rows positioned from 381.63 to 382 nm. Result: 12.1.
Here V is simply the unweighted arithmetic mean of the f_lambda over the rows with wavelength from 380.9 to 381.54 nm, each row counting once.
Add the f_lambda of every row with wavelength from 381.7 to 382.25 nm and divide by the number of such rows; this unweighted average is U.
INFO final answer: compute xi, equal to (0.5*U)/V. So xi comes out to 0.36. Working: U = 8.2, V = 11.4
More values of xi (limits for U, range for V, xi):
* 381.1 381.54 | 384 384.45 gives 0.57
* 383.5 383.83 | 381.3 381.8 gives 0.40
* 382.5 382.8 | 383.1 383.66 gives 0.40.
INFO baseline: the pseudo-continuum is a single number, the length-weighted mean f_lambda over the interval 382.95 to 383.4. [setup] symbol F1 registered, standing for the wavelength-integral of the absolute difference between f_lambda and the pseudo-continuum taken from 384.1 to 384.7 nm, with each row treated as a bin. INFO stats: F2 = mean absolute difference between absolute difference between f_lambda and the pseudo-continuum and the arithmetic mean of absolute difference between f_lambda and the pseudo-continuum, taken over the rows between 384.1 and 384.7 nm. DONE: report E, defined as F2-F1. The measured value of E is -1.8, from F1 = 3.2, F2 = 1.4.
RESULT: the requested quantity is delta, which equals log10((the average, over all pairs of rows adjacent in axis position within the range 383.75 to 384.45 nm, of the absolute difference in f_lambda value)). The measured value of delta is 0.17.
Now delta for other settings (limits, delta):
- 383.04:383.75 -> 0.31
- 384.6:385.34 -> 0.25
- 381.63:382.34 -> 0.42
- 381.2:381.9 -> 0.45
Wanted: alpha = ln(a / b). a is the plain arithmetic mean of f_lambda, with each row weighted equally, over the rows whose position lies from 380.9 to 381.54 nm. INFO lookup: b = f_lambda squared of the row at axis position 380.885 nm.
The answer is -2.6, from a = 11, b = 147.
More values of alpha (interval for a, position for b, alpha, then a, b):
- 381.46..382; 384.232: -2.5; 8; 99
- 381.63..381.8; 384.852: -2.1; 11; 87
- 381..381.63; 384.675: -3.0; 10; 201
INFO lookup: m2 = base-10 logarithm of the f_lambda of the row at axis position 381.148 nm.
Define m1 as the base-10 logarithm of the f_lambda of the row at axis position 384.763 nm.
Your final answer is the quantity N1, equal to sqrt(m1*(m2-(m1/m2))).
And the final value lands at 0.47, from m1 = 1.15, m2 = 1.17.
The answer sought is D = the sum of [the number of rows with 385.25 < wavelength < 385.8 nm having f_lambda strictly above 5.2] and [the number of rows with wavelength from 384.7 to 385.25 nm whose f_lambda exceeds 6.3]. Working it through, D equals 10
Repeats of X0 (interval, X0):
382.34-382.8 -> 5.78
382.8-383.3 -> 8.238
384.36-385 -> 14.16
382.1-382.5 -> 9.598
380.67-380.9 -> 12.35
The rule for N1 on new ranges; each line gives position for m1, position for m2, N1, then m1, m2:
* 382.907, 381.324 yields 0.35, 0.80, 0.97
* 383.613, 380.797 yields 0.48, 0.91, 1.09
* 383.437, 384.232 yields 0.50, 0.48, 1.00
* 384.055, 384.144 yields 0.27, 0.64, 0.86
